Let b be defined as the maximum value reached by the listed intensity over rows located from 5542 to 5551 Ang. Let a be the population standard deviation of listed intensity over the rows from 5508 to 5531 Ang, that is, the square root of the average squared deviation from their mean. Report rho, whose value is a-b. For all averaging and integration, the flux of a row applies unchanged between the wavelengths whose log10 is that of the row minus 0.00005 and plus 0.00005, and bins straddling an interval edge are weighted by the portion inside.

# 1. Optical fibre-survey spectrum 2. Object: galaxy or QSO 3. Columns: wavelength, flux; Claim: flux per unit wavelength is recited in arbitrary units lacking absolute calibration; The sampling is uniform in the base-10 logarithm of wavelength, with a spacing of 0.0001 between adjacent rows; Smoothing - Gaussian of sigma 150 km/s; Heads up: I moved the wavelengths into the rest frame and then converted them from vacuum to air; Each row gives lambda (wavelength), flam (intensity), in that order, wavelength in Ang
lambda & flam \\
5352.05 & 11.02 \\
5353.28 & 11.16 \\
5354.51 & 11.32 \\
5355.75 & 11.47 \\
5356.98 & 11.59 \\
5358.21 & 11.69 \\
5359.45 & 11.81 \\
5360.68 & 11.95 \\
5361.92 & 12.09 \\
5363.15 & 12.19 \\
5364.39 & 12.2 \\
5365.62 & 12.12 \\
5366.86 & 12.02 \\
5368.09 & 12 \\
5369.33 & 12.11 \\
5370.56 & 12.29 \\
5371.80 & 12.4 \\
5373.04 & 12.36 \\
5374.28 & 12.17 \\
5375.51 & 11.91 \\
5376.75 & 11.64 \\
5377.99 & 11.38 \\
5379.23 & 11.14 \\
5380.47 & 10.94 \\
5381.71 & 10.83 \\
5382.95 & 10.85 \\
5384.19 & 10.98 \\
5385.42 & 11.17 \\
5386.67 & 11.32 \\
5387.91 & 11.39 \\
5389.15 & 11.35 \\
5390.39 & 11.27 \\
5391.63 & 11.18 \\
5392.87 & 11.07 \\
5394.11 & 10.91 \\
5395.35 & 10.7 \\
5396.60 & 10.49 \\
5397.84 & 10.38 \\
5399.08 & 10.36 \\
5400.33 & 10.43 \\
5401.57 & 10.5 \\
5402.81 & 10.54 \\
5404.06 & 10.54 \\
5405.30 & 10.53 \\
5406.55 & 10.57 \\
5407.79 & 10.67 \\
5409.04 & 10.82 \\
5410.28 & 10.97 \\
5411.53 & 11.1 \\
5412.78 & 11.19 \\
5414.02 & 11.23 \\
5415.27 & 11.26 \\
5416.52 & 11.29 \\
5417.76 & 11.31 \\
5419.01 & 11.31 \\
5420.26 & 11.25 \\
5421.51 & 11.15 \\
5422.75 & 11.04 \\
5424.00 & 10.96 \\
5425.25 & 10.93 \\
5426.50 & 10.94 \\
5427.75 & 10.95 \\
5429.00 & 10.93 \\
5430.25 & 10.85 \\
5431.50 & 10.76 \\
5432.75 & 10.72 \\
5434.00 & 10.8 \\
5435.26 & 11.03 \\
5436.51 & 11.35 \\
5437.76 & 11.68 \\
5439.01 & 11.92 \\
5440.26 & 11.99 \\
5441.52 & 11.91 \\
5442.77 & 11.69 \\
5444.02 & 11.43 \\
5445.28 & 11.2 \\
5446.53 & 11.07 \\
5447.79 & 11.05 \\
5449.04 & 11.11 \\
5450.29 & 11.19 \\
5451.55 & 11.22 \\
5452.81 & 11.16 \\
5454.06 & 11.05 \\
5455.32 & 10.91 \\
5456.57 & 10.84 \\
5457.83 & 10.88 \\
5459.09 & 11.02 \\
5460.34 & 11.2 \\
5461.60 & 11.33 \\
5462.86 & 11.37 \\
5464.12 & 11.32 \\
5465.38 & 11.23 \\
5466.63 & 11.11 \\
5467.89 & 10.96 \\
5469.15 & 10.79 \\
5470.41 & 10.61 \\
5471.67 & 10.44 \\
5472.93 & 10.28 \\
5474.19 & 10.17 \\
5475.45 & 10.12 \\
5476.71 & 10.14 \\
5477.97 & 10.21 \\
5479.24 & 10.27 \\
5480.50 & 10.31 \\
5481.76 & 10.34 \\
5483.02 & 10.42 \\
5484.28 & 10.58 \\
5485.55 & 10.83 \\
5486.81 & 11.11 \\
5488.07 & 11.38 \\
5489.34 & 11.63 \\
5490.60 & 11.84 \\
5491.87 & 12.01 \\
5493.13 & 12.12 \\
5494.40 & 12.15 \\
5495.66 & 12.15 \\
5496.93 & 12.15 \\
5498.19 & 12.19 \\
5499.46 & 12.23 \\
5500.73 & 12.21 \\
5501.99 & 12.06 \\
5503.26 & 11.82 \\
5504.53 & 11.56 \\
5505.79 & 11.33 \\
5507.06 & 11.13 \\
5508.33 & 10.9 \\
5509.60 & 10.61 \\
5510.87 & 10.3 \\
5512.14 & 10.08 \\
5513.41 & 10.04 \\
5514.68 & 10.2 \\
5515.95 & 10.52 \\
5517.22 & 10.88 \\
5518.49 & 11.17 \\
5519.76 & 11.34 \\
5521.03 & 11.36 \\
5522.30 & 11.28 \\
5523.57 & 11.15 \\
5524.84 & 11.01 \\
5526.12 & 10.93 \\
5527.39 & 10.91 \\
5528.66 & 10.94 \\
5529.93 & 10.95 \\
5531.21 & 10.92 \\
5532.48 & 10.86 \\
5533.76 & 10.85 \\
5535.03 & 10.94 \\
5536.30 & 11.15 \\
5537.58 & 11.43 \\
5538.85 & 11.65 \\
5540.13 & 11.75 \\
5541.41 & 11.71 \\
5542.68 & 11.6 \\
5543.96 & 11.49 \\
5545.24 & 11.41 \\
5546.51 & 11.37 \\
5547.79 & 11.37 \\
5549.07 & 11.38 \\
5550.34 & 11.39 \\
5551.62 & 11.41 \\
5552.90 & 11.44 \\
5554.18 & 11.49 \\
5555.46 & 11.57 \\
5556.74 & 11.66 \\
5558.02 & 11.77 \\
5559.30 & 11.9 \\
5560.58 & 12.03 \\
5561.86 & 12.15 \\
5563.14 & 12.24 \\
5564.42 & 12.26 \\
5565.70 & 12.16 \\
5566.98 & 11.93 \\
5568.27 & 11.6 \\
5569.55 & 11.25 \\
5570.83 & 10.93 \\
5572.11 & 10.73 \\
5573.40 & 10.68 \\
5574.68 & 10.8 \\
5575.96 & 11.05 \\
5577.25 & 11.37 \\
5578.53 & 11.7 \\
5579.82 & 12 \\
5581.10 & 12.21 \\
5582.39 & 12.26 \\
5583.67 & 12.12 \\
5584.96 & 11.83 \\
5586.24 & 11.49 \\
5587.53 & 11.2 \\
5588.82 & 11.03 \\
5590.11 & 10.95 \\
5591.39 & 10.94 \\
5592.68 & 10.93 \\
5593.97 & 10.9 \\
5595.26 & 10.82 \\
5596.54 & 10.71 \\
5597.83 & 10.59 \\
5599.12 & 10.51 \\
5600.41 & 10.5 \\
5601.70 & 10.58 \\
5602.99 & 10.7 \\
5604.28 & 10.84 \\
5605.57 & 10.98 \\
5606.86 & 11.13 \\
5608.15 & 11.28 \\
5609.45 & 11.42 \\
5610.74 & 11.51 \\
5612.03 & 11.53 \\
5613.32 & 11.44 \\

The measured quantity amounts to -11.2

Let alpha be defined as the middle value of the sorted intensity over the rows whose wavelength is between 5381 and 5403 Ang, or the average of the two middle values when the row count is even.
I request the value 10.9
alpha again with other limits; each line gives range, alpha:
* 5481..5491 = 11.0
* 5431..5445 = 11.4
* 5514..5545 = 11.1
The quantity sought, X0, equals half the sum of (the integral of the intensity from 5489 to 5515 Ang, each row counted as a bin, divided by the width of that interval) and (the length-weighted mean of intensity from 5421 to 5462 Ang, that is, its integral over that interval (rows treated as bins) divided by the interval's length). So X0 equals 11.3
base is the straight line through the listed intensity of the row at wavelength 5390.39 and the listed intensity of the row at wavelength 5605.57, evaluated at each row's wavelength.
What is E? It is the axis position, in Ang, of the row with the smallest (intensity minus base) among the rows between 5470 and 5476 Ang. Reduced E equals 5475.45 Ang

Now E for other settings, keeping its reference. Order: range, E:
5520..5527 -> 5526.12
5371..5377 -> 5376.75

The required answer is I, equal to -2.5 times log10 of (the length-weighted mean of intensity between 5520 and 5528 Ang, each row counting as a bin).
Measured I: -2.62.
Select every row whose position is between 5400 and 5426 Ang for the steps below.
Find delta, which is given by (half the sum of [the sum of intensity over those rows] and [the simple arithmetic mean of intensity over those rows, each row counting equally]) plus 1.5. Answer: 122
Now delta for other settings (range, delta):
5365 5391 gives 129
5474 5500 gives 124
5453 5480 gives 120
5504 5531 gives 121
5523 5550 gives 125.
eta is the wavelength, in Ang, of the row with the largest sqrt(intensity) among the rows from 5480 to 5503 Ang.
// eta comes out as 5499.46 Ang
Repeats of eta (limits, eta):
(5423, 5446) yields 5440.26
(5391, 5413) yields 5412.78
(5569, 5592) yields 5582.39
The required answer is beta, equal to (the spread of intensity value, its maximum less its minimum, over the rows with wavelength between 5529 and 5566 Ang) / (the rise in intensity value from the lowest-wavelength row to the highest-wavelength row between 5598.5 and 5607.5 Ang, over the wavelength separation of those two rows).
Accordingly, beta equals 18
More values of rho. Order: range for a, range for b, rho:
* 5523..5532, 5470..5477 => -10.5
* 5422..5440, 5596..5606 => -10.6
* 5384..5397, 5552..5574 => -12.0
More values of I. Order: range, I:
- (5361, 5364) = -2.71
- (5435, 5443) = -2.67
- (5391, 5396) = -2.60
